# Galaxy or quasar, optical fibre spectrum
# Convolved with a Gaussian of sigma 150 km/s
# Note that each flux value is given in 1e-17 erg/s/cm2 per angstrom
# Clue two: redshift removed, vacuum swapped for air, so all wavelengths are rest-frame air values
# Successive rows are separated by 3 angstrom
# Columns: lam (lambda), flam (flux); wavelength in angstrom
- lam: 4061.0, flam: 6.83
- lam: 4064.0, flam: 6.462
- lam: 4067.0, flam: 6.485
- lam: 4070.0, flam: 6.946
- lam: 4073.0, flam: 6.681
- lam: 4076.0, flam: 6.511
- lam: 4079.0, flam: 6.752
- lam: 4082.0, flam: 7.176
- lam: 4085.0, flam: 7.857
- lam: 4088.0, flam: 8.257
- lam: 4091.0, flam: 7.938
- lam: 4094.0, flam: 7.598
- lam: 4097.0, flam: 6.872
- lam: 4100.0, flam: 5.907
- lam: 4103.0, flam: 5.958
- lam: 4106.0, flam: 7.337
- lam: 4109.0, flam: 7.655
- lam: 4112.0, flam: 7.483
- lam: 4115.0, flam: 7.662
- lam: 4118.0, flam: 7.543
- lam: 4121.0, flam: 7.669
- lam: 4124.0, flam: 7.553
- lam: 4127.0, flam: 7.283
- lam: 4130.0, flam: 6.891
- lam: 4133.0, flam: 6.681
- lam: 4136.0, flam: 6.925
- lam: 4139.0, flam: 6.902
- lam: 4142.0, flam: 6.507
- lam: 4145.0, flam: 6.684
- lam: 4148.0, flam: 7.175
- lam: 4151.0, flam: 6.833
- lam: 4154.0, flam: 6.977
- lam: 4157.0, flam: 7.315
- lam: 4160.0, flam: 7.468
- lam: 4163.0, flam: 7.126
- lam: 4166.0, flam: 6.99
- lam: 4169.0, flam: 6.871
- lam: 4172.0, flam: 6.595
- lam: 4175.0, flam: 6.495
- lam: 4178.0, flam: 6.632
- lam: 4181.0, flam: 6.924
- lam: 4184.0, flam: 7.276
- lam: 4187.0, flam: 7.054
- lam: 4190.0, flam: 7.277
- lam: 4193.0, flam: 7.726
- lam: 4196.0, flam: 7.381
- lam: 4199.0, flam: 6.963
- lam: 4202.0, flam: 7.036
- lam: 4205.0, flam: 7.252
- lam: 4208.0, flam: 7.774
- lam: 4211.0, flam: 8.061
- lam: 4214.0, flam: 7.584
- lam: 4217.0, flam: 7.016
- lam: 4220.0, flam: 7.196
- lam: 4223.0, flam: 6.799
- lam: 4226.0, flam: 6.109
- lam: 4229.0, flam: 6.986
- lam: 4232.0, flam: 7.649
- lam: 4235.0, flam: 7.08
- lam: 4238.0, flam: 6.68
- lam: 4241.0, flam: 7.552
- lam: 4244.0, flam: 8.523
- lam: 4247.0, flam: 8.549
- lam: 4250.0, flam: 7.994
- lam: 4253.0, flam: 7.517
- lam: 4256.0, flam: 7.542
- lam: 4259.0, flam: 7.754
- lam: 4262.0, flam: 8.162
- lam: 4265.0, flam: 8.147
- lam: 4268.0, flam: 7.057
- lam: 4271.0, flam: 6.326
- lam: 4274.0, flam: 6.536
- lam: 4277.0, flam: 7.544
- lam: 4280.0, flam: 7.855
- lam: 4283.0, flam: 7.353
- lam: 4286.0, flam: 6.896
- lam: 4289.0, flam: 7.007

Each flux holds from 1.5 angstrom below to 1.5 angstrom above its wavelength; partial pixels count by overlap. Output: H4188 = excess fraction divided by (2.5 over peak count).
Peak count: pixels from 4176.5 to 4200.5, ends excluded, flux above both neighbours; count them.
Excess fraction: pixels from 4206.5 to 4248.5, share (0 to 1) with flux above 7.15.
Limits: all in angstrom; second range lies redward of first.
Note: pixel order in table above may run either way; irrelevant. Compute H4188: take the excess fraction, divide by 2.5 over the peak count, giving 0.5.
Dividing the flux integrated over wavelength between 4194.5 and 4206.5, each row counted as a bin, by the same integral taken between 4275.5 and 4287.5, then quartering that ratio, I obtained 0.241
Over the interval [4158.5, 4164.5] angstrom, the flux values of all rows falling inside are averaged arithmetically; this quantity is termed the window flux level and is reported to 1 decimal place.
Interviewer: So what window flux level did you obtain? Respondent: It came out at 7.3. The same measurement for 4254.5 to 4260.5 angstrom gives 7.6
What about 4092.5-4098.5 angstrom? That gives 7.2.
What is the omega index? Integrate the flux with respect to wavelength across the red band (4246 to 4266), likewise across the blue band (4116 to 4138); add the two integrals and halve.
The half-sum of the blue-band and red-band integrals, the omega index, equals 159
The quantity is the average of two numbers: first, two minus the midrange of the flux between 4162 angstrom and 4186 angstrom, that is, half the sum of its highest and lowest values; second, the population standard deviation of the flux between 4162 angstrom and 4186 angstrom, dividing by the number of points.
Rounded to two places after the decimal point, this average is -2.32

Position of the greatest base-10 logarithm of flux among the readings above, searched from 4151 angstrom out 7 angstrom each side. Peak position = 4157.0 angstrom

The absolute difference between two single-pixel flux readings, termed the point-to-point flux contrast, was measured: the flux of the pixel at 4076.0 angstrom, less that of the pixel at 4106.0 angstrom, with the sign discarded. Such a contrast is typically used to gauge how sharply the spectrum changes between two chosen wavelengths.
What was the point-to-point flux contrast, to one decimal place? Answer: 0.8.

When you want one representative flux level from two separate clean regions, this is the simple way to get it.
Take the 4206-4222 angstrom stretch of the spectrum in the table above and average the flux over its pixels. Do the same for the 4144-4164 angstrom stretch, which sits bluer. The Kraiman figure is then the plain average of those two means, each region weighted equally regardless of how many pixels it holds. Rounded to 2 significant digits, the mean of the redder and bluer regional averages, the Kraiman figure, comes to 7.3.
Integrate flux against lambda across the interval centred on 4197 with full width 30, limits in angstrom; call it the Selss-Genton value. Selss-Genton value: 221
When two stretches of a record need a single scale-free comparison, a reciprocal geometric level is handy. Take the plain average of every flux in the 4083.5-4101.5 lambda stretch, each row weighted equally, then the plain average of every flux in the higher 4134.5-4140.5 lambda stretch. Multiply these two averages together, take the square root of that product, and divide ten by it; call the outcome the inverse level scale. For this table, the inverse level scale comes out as 1.40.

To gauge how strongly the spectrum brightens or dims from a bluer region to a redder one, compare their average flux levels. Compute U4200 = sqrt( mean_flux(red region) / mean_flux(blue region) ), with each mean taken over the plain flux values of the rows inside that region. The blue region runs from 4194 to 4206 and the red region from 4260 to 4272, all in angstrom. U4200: 1.02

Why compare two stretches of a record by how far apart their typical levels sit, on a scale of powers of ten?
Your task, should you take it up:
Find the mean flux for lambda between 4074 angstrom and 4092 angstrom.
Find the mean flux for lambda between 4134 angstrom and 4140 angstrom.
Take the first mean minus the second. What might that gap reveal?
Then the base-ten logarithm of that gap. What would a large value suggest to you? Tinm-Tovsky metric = -0.3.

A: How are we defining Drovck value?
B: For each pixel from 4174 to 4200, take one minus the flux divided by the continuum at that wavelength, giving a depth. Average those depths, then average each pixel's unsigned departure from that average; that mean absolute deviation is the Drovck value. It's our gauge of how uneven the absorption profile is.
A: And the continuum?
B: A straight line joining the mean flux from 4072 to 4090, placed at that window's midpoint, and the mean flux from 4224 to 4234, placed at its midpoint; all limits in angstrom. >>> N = 0.043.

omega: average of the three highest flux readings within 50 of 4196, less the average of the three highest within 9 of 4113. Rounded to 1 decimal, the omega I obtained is 0.5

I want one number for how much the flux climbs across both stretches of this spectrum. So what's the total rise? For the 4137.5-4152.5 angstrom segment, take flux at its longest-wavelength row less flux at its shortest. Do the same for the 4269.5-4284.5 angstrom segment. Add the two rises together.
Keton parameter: 1.0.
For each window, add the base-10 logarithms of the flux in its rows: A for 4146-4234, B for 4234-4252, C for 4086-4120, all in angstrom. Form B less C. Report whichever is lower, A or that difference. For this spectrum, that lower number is -4.1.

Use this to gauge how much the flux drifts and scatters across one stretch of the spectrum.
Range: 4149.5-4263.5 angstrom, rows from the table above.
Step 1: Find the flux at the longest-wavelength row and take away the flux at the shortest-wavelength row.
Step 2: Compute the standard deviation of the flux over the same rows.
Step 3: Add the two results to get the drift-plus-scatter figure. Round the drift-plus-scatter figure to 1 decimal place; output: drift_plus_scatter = 1.9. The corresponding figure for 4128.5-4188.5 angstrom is 0.4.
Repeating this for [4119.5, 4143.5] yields -0.8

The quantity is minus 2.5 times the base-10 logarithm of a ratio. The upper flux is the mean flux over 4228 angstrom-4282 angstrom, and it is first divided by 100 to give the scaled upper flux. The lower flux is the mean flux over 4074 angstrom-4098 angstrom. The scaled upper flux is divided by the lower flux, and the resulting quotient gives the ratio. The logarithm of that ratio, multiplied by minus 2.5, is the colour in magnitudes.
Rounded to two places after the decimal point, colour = 4.98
